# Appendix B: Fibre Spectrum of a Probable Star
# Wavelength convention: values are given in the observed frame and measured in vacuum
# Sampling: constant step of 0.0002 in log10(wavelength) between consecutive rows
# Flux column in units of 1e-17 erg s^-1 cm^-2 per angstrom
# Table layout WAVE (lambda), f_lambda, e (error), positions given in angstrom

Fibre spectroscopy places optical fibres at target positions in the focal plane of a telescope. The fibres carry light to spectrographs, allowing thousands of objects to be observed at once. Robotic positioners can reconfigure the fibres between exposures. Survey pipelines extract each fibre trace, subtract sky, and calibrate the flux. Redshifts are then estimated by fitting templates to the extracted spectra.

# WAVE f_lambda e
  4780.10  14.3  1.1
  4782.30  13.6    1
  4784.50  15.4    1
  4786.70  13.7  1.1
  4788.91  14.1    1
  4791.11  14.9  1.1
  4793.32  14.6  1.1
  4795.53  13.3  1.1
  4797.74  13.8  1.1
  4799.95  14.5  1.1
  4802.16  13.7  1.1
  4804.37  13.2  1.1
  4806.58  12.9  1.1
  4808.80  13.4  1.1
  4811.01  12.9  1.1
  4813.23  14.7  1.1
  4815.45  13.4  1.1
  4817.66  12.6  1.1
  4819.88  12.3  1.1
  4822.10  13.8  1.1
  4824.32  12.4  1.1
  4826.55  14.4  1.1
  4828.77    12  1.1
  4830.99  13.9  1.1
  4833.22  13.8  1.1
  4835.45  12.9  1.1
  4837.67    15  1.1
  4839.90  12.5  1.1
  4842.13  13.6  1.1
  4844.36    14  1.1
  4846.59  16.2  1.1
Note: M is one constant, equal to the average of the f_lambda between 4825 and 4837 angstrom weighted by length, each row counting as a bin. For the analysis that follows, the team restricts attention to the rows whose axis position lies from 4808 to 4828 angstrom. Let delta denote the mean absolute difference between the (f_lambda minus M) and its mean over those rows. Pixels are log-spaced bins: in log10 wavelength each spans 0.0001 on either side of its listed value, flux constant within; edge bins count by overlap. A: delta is 0.69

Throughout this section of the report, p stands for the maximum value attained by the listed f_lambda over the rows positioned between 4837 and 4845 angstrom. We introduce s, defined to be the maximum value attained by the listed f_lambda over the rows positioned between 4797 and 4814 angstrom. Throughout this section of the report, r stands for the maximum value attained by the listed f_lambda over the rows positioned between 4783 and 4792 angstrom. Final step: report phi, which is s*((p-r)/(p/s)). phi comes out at -5.8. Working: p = 15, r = 15.4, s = 14.7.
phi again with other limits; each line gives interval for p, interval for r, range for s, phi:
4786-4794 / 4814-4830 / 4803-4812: 6.0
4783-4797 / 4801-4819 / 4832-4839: 10.2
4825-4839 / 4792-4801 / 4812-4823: 5.8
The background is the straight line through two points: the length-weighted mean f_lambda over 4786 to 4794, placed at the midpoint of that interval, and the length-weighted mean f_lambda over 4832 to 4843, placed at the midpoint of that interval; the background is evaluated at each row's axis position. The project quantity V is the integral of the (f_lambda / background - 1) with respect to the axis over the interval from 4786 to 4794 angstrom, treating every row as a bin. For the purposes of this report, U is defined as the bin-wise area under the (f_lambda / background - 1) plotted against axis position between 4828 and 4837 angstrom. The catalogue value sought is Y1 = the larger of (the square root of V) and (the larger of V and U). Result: 0.05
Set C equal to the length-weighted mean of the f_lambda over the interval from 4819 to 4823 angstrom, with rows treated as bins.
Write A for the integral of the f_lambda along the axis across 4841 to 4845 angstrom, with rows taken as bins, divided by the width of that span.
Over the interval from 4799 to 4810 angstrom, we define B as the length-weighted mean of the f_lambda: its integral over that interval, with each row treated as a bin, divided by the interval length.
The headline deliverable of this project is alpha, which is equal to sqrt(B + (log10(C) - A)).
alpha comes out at 0.9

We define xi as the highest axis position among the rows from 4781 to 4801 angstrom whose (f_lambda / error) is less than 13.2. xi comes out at 4799.95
